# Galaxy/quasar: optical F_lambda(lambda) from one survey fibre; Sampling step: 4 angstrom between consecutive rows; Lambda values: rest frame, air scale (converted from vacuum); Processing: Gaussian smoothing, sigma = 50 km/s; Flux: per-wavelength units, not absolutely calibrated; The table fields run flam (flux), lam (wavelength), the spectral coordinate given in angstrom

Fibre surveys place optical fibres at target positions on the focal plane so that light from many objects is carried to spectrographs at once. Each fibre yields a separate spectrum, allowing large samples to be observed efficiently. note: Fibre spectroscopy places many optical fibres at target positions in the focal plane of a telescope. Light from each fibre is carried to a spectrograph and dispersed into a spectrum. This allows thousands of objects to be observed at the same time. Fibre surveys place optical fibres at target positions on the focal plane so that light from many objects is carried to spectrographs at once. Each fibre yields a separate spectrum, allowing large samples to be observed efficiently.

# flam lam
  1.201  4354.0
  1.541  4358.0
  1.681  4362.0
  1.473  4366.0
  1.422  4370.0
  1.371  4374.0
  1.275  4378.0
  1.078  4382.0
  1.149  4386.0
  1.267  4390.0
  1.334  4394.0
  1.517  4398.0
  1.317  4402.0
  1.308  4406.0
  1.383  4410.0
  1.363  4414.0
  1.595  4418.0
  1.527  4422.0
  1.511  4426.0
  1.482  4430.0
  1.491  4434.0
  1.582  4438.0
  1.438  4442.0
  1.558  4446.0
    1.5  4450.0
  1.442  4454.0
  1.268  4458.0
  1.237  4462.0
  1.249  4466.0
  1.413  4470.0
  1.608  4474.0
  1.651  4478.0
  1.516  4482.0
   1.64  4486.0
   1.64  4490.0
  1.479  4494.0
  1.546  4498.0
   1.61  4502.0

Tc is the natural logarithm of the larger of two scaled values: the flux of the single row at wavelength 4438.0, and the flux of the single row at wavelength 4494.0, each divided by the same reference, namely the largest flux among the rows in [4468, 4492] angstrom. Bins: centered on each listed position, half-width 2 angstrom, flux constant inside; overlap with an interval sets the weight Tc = -0.043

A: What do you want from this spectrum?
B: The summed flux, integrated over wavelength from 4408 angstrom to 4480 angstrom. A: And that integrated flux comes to 105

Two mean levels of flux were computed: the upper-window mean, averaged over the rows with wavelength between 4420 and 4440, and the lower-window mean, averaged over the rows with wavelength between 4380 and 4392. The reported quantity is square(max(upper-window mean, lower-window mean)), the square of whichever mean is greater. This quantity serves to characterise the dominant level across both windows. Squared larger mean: 2.31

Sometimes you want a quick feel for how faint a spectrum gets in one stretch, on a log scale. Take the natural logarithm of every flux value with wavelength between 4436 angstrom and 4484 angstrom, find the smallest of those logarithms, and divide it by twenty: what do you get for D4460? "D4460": 0.011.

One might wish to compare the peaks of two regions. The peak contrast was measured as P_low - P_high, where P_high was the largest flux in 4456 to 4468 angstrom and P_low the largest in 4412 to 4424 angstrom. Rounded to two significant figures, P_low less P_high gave 0.33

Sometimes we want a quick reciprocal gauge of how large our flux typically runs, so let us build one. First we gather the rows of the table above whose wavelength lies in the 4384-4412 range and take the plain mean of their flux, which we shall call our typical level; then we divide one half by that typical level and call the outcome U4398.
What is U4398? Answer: 0.38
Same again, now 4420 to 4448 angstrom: 0.33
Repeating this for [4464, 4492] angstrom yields 0.33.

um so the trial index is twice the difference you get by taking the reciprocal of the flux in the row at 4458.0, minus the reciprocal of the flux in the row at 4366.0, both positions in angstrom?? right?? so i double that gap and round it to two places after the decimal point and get 0.22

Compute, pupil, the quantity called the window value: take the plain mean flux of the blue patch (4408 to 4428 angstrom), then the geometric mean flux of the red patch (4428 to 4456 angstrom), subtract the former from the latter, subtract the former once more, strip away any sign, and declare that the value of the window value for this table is 1.45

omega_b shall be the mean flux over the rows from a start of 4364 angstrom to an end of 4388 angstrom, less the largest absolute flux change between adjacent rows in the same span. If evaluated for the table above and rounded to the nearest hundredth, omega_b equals 1.10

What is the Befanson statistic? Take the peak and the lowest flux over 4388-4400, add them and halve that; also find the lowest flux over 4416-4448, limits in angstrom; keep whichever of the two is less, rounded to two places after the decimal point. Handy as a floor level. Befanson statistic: 1.39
